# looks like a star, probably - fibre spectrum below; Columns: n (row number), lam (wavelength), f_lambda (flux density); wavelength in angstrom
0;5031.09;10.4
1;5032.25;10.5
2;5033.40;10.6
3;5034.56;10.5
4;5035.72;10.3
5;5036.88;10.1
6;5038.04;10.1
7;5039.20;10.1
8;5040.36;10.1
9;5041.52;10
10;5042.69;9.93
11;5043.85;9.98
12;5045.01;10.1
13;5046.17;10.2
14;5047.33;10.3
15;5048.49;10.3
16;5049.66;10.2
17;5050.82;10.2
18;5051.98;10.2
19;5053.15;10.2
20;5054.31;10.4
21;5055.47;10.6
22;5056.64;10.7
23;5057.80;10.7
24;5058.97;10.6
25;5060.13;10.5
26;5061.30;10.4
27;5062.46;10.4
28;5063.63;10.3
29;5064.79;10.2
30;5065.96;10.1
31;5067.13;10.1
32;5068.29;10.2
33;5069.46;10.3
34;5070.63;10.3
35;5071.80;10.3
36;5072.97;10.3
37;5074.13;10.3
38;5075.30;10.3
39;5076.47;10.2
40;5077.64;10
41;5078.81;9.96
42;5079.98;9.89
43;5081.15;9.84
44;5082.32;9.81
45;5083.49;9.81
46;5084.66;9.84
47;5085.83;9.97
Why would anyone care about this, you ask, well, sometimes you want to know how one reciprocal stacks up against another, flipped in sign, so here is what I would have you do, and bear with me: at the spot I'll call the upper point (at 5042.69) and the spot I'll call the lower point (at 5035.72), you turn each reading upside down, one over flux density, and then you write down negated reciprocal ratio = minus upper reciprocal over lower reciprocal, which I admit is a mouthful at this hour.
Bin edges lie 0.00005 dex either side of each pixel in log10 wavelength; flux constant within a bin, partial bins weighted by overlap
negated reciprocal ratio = -1.04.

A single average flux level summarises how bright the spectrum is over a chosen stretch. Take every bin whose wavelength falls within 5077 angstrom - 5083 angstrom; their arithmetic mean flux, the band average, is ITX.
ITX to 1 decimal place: 9.9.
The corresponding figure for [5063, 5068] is 10.2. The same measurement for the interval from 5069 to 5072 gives 10.3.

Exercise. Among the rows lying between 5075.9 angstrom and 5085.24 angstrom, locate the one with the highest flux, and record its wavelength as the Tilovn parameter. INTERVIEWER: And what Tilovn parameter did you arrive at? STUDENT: 5076.47 angstrom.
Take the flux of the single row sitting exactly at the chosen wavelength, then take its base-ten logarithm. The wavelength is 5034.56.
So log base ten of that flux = 1.02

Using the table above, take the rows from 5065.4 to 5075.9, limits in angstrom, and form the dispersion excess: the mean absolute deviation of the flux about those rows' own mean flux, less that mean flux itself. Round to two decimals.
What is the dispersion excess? -10.17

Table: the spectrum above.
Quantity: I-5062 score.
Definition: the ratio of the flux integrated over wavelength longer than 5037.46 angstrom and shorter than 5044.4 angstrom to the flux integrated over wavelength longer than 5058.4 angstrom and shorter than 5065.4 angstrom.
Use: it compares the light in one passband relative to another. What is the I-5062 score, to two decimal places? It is 0.96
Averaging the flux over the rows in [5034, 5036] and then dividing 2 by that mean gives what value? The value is 0.192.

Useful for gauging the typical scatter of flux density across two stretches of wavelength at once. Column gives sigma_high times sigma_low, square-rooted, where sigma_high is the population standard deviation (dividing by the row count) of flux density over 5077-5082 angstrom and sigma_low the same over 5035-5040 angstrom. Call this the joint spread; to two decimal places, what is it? 0.07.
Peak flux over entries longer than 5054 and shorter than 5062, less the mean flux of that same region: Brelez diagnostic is 0.14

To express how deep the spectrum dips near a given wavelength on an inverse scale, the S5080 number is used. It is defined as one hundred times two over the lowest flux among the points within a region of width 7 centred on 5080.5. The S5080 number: 20.4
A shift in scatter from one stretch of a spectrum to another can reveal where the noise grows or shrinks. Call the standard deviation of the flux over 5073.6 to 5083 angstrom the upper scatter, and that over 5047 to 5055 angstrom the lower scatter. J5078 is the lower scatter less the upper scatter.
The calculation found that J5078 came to -0.12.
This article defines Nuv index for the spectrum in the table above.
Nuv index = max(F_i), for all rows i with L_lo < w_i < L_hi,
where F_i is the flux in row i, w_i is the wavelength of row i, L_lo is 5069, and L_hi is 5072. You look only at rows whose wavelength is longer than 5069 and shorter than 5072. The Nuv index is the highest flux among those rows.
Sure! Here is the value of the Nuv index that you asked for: 10.3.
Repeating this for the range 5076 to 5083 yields 10.2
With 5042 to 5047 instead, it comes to 10.2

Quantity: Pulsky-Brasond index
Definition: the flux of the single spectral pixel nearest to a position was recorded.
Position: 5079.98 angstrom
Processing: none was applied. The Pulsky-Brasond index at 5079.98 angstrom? 9.89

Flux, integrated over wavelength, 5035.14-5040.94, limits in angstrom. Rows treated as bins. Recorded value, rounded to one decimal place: 58.8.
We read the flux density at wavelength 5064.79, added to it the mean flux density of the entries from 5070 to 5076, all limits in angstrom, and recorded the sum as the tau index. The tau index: 20.5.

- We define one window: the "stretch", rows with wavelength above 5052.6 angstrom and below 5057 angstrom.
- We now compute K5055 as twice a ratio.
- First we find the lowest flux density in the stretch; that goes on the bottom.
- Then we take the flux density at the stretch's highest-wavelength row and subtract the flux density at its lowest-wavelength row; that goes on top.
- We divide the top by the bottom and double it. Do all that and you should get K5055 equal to 0.10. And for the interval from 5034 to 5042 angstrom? -0.10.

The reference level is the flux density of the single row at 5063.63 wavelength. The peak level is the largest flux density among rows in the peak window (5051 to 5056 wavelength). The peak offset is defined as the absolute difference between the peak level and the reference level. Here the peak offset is 0.30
